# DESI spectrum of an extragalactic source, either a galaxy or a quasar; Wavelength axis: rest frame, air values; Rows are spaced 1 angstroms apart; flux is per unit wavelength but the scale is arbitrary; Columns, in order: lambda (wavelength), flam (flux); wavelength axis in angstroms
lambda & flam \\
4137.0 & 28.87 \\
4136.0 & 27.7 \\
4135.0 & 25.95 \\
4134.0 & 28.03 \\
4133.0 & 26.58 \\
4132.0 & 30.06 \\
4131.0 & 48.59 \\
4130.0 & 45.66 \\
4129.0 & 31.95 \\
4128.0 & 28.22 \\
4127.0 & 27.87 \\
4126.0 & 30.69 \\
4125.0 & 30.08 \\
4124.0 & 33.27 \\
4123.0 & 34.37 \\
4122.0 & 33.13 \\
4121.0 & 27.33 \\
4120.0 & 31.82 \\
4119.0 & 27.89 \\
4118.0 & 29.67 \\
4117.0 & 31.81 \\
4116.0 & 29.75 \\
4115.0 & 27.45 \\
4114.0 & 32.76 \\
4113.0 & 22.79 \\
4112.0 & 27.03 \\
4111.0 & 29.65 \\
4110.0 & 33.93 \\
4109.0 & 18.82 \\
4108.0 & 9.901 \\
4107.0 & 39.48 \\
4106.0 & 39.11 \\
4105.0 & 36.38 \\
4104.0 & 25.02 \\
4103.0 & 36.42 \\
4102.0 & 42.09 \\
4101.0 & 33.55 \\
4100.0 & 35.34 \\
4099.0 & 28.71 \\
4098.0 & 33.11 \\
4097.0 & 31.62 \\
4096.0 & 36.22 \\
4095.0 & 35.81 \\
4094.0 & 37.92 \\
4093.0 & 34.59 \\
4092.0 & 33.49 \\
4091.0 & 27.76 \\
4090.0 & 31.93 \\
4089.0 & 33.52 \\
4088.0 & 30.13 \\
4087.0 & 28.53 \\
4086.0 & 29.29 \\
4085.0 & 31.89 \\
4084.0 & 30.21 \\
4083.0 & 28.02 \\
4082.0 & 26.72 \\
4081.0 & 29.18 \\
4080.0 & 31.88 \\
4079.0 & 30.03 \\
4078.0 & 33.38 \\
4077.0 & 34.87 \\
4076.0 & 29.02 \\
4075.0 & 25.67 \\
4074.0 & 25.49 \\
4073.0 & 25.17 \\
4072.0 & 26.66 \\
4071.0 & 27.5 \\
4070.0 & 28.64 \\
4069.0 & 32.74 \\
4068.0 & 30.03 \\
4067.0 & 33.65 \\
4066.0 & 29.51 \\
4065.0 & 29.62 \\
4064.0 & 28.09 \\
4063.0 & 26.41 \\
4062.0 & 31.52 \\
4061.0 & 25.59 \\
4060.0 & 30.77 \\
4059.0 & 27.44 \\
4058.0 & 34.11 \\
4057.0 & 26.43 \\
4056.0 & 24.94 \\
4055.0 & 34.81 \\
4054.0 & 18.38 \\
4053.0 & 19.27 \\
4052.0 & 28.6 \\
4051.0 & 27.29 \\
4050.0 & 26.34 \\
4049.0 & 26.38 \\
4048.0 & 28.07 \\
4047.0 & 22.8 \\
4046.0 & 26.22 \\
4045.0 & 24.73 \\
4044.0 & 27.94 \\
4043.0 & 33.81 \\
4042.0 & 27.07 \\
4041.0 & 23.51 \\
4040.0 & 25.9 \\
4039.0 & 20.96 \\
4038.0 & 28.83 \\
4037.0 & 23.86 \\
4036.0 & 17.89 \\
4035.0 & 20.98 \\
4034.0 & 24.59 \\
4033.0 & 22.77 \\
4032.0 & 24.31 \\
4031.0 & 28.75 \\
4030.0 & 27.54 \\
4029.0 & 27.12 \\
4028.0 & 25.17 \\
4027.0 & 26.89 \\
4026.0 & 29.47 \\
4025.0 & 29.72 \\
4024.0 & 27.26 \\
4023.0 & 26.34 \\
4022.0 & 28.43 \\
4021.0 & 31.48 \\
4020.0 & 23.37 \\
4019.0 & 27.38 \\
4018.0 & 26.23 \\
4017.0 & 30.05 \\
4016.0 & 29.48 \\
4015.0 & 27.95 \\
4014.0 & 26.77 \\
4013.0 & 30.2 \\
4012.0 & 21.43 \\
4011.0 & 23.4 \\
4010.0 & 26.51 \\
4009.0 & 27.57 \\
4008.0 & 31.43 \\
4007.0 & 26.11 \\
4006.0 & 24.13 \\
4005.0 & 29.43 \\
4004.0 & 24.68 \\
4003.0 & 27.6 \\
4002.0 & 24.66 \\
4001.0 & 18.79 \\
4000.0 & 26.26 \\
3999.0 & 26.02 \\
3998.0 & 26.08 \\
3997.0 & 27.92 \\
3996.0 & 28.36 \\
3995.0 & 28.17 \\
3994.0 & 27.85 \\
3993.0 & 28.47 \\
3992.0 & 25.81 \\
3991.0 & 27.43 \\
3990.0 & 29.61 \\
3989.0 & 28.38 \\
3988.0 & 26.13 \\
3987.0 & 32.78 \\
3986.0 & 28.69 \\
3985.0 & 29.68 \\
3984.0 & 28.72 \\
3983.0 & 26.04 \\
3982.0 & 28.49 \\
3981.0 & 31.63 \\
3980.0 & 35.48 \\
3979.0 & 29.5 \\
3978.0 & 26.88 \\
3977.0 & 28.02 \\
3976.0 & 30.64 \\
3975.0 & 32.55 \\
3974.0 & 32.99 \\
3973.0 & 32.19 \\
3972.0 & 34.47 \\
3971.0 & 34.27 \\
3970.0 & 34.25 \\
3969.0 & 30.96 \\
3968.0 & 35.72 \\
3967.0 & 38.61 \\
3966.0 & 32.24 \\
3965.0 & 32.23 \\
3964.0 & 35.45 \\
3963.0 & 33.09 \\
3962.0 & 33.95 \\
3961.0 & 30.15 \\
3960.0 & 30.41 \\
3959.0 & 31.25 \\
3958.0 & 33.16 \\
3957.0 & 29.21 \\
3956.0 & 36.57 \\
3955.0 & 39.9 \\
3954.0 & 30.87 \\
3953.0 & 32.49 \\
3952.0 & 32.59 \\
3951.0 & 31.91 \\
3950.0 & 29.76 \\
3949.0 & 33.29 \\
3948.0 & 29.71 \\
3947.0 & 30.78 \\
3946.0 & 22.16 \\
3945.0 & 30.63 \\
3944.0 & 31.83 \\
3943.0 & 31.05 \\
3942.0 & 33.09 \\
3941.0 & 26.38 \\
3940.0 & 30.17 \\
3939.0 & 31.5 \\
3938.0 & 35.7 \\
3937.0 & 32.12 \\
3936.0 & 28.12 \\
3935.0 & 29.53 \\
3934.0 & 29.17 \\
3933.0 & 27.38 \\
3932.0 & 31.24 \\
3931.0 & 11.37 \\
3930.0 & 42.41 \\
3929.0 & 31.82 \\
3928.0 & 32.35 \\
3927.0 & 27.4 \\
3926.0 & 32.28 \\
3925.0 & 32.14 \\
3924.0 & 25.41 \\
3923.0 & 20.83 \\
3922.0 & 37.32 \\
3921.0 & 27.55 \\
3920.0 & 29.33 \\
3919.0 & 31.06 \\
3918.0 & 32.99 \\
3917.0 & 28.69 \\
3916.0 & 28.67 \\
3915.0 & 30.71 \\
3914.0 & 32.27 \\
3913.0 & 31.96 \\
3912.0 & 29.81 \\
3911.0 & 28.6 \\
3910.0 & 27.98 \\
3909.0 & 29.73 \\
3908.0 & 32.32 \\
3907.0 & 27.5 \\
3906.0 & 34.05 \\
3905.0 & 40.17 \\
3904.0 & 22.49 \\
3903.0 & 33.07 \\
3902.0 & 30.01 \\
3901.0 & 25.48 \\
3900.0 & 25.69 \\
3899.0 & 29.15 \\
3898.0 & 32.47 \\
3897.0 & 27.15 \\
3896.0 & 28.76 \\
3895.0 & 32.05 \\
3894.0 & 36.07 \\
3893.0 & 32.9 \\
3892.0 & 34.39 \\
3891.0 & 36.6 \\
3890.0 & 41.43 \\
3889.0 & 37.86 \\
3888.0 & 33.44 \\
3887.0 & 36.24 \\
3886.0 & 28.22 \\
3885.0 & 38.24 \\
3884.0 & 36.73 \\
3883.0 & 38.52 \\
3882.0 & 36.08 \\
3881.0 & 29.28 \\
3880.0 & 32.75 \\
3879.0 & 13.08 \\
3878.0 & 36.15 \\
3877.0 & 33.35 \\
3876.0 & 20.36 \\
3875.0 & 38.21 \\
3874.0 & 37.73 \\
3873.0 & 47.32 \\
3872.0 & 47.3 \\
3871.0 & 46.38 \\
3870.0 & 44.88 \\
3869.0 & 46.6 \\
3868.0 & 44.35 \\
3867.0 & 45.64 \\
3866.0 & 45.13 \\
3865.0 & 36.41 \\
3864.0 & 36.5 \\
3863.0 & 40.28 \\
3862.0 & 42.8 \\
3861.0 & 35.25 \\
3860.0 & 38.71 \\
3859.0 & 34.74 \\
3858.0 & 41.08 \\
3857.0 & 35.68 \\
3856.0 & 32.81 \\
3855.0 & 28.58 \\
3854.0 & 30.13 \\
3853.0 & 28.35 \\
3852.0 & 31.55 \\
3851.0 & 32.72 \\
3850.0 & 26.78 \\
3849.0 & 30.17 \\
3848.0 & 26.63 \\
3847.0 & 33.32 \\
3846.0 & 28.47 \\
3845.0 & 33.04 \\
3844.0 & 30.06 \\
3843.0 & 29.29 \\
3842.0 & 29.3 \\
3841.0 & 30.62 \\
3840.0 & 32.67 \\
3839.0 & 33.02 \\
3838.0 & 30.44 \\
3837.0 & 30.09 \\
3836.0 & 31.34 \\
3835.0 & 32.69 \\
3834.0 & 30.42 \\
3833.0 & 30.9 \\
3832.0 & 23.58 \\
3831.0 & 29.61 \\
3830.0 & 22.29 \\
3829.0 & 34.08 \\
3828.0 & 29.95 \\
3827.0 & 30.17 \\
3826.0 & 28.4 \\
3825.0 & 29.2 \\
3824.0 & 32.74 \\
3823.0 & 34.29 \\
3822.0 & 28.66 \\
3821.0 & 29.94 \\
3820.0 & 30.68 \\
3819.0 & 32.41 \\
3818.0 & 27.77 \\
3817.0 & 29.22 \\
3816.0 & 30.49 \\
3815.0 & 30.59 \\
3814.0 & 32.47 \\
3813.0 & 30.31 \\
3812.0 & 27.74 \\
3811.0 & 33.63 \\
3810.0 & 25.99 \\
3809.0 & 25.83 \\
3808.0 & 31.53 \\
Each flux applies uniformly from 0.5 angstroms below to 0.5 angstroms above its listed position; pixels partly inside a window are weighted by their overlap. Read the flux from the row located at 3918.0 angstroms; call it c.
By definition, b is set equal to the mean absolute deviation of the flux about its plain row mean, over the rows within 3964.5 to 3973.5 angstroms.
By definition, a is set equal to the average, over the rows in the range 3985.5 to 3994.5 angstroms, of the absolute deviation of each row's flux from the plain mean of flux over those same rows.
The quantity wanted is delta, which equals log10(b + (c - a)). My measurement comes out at 1.52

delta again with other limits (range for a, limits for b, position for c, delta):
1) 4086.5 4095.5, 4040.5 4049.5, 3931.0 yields 1.04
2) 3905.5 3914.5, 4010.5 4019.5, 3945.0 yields 1.49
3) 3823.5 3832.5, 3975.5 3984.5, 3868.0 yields 1.64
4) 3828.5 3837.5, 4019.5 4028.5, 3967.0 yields 1.58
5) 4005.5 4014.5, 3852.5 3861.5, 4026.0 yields 1.49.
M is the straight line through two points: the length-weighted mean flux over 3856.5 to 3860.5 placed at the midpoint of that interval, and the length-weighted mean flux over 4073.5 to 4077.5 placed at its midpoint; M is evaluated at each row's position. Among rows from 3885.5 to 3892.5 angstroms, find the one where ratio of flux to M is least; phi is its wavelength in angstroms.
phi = 3886.0 angstroms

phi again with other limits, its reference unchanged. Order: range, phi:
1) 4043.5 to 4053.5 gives 4053.0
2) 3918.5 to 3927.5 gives 3923.0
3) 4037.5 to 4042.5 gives 4039.0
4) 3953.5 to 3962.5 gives 3957.0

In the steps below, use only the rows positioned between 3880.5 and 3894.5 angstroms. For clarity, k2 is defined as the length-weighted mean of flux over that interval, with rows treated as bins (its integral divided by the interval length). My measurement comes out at 35.4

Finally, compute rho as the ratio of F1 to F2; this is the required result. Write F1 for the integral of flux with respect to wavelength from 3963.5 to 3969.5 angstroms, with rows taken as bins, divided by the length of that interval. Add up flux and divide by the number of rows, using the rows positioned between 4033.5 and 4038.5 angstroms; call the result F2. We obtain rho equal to 1.47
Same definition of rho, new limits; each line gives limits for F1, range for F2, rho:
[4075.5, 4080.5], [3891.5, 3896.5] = 0.97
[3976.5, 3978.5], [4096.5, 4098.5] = 0.85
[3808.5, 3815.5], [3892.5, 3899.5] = 0.95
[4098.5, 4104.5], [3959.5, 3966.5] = 1.03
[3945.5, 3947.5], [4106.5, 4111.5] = 1.00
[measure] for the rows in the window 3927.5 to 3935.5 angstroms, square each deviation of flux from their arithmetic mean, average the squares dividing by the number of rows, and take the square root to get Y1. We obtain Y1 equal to 8.0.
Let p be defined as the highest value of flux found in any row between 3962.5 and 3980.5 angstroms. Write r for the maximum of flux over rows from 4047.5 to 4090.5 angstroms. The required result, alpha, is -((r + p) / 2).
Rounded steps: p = 38.61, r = 34.87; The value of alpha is -37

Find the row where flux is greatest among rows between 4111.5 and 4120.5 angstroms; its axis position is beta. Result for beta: 4114.0 angstroms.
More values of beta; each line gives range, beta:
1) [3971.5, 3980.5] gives 3980.0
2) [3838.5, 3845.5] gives 3845.0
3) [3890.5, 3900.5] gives 3891.0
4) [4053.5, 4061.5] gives 4055.0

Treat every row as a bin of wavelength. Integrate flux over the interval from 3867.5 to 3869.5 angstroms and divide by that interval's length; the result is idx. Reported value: 45.5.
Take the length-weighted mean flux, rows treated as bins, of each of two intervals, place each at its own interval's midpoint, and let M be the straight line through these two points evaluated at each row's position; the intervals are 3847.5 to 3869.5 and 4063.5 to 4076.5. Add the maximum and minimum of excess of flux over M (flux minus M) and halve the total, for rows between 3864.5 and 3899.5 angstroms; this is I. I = -5.1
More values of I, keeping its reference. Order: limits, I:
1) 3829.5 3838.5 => -9.4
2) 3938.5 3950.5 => -5.1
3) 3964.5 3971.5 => 2.6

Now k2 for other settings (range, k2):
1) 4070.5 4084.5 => 28.8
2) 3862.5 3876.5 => 41.2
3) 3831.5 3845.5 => 30.5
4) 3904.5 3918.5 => 31.1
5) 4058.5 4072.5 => 29.2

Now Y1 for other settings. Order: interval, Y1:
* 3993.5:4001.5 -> 2.9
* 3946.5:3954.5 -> 1.3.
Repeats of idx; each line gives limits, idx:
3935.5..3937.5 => 30.1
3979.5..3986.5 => 29.8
